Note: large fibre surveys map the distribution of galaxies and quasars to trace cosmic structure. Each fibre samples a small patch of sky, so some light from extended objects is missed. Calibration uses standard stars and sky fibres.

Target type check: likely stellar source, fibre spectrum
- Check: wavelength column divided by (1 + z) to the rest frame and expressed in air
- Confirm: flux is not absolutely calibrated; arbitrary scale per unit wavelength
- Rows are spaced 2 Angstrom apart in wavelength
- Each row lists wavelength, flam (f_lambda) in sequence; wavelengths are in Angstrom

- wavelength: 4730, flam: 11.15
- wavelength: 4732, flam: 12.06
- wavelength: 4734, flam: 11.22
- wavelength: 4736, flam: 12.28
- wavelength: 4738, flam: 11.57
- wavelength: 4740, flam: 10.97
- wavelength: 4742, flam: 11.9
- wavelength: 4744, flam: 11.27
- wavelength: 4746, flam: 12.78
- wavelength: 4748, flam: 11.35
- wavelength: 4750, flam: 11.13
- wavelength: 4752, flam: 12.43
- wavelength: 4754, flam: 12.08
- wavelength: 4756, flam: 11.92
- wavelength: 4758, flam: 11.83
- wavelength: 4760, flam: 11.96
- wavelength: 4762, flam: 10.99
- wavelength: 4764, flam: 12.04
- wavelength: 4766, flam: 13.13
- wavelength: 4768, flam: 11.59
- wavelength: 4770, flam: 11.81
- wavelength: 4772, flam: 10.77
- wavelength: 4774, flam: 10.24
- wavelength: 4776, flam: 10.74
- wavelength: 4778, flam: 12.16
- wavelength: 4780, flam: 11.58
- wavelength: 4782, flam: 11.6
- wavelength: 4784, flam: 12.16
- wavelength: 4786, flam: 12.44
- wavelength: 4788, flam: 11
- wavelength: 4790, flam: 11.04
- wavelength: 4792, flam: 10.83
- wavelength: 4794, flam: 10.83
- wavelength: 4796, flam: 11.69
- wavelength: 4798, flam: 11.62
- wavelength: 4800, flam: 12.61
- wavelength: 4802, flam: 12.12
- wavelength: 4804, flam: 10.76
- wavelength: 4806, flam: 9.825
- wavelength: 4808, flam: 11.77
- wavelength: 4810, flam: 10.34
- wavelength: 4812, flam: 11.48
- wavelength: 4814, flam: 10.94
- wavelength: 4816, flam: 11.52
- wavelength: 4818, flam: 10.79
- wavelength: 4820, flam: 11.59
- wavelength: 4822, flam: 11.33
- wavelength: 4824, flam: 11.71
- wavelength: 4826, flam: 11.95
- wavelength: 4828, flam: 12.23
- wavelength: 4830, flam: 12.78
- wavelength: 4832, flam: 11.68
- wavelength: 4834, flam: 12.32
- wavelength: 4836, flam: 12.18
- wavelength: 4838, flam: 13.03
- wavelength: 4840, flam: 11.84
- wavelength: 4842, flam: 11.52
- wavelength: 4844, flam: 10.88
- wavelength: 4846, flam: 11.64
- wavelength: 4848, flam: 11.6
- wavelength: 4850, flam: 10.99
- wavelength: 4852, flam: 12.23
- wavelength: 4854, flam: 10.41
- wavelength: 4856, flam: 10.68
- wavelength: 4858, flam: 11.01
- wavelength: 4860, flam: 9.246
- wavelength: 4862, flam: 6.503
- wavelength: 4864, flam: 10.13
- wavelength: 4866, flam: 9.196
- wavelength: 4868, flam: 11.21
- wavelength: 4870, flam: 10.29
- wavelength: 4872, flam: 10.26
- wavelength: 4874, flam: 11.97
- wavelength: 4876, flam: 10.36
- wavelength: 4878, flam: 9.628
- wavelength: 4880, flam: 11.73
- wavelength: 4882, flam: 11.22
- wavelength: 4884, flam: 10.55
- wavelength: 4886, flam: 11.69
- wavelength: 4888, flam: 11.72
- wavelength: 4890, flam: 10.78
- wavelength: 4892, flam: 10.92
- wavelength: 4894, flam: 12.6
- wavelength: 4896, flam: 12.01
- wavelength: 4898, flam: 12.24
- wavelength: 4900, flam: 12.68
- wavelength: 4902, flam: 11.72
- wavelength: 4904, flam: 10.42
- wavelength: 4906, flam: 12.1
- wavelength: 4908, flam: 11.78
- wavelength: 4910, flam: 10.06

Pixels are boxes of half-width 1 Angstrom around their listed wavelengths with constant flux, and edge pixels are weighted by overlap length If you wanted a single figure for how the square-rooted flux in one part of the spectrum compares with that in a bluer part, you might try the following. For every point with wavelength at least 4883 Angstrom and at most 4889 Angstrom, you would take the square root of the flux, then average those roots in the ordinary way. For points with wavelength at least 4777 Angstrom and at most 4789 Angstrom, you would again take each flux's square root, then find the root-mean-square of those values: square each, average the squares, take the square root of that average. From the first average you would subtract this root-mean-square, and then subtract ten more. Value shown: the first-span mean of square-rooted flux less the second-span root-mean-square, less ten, -10.07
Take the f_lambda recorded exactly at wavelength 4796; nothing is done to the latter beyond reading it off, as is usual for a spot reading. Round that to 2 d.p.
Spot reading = 11.69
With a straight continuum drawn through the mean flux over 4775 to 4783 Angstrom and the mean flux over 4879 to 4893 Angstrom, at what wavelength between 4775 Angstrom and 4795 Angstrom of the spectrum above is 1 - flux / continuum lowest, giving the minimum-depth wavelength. 4786 Angstrom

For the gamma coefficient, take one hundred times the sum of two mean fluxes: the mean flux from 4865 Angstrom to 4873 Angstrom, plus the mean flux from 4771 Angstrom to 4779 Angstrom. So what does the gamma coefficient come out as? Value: 2122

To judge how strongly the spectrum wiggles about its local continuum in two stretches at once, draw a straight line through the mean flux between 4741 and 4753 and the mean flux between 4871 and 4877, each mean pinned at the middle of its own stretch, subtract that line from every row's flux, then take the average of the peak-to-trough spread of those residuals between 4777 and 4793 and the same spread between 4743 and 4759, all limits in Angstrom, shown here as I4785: 1.6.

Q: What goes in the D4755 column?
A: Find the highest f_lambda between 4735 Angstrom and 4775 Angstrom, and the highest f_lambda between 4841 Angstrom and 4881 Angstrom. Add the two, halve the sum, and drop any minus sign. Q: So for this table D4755 12.68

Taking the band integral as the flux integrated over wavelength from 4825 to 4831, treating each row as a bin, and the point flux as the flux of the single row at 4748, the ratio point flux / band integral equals 0.154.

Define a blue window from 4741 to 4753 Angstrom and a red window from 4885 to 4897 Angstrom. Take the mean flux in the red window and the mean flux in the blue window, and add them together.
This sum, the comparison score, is 23.4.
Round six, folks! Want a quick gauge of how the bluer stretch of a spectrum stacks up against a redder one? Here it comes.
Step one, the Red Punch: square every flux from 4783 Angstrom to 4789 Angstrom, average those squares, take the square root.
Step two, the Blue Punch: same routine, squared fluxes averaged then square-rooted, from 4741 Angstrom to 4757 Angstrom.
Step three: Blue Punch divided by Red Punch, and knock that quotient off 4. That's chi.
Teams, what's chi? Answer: 3.00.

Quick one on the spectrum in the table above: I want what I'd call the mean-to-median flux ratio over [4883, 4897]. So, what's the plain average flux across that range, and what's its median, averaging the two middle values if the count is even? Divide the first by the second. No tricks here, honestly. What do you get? 0.98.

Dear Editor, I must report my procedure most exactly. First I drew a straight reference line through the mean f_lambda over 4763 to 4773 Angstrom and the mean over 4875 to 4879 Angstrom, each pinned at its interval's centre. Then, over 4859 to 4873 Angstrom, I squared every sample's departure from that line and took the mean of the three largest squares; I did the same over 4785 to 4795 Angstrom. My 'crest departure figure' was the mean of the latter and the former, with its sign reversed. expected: -3.0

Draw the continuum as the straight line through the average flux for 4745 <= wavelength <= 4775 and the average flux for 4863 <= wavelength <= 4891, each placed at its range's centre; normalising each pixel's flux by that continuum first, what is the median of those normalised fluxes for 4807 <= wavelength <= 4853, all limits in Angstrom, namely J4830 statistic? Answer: 1.04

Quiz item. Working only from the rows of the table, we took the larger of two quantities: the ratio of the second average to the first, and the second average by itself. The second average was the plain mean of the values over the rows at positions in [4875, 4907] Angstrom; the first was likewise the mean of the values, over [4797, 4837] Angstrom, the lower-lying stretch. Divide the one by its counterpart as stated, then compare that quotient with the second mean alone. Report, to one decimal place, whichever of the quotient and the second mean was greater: 11.4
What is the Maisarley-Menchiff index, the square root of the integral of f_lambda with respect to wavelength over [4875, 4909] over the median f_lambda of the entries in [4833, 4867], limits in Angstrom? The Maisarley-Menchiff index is 5.94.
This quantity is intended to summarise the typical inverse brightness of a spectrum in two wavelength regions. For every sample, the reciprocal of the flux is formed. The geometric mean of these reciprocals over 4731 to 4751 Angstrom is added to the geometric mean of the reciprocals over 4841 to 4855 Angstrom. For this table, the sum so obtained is 0.174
